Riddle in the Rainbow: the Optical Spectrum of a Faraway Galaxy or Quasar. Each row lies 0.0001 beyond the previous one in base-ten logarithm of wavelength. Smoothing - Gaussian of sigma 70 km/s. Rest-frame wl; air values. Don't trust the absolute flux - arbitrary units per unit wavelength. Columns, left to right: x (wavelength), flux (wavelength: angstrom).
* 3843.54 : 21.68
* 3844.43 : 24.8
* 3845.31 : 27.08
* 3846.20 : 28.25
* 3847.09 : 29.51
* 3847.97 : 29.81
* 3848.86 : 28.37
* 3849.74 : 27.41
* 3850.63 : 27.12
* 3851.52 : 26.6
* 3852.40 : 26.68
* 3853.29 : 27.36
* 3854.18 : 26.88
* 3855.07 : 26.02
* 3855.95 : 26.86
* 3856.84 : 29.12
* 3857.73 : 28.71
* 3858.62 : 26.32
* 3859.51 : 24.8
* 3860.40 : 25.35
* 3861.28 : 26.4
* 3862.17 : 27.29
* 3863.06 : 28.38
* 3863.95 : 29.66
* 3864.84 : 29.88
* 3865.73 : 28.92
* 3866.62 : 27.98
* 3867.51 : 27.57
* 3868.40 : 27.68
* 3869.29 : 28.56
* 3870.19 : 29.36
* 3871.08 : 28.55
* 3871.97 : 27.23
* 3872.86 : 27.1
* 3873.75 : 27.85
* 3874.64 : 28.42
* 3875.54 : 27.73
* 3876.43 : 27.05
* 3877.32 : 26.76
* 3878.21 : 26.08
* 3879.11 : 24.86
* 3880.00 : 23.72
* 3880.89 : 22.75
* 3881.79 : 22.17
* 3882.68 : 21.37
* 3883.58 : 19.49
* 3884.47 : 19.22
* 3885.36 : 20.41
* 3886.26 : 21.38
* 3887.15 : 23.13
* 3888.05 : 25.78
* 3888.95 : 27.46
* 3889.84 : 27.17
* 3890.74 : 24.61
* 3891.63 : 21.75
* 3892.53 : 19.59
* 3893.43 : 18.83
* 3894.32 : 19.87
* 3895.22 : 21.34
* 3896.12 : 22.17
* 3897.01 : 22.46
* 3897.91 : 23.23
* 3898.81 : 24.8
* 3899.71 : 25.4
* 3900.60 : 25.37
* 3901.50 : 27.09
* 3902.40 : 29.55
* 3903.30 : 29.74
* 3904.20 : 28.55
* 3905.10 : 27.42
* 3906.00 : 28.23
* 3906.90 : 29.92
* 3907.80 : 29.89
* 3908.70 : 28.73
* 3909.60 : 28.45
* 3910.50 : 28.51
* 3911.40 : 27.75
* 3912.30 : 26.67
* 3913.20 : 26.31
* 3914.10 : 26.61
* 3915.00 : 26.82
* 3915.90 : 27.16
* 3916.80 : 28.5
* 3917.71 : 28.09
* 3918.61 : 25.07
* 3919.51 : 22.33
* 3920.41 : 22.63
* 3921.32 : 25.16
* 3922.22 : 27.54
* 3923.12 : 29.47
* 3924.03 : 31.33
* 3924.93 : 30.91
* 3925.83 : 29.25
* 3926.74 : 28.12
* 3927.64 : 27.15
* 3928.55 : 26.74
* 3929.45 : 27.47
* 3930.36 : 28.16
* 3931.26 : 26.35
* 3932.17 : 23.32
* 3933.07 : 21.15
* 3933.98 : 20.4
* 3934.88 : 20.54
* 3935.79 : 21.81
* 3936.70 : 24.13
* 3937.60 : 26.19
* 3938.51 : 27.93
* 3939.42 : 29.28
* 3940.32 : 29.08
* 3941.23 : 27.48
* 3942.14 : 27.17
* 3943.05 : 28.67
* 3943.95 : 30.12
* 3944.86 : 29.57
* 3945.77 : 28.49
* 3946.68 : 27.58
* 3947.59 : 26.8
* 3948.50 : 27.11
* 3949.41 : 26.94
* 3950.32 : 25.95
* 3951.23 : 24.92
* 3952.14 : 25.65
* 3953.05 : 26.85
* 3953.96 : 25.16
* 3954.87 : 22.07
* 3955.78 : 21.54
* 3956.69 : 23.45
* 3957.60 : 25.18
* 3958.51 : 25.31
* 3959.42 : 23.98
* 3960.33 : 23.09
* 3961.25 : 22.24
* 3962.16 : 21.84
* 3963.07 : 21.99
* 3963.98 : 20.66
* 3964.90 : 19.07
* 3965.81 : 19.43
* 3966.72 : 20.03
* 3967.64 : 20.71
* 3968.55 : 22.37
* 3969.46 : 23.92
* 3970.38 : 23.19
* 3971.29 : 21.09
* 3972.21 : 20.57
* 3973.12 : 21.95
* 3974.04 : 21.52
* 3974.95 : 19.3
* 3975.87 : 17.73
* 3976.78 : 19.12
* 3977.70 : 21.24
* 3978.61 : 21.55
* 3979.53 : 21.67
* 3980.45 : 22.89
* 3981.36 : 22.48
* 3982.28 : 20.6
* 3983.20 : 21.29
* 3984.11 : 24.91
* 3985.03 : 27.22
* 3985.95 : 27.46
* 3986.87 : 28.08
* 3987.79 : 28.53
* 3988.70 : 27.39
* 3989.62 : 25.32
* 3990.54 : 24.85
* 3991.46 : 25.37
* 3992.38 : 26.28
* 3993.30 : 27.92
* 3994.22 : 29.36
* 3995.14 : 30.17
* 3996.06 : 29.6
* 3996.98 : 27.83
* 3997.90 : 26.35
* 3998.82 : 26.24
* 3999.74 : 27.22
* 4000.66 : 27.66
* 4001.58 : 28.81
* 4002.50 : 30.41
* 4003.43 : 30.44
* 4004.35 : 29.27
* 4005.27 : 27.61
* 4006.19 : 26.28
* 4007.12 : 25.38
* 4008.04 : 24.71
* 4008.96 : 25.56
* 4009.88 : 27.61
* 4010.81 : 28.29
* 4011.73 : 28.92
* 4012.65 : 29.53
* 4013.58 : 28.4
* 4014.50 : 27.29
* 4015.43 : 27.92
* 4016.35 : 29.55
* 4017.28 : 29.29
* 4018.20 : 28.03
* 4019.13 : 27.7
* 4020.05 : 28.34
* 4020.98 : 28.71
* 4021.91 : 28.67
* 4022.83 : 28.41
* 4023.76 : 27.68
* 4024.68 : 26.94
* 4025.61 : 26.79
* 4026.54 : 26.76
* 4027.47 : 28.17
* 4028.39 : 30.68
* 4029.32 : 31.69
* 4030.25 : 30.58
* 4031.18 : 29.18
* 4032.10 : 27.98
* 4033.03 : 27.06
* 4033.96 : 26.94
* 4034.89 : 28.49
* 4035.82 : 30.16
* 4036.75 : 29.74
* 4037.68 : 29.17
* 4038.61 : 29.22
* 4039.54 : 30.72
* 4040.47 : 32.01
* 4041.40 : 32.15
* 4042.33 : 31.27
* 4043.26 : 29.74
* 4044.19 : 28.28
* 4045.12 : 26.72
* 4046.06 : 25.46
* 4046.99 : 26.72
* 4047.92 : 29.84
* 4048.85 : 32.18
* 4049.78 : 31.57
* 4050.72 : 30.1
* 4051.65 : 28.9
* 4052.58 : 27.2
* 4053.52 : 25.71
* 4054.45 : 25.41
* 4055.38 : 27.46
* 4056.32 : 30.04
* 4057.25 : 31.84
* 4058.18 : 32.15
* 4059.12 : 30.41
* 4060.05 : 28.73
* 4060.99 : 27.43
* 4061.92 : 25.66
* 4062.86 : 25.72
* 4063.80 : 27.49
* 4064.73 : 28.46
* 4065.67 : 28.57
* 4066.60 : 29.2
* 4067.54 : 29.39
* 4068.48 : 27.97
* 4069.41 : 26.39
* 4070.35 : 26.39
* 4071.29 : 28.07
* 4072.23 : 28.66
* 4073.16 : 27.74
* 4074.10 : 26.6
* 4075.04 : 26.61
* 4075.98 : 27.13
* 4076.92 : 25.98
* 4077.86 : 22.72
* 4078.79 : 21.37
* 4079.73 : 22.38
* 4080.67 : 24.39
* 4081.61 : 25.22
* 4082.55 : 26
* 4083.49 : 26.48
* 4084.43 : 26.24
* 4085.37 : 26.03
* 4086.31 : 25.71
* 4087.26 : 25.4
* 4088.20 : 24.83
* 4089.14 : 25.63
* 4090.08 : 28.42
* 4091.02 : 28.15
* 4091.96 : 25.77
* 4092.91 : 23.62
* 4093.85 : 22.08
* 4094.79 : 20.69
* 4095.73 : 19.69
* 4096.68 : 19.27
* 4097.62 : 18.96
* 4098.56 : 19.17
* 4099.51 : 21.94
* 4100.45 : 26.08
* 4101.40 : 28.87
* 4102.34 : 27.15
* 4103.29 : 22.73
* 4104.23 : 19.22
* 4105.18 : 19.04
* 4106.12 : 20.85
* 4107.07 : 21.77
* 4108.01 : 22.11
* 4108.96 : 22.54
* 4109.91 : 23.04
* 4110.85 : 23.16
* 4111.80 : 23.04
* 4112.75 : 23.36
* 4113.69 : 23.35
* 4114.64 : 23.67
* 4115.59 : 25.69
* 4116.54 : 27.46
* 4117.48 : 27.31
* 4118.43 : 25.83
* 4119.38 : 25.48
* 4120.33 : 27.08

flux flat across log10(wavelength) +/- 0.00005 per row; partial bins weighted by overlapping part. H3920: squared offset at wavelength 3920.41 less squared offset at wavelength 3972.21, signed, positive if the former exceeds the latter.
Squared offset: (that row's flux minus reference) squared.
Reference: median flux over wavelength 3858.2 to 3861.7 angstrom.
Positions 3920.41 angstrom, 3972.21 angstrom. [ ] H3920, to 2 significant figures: -17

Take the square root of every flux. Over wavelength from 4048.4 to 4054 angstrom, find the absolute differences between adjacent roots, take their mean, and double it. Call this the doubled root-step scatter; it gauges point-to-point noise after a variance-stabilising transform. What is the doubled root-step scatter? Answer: 0.24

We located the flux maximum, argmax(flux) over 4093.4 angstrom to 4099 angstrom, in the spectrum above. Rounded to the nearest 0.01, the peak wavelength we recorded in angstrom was 4093.85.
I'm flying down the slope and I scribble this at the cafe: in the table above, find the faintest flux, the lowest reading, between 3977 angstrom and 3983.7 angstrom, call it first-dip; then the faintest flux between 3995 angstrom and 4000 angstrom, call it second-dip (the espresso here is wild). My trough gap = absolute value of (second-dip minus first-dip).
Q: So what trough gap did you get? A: 5.6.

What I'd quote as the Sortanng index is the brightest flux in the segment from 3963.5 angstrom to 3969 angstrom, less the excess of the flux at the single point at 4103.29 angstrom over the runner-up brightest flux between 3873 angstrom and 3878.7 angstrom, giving 27.5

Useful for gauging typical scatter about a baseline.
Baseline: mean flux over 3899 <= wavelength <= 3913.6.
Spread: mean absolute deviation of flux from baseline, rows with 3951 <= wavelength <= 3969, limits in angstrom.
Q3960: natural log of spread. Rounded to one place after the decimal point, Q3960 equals 1.6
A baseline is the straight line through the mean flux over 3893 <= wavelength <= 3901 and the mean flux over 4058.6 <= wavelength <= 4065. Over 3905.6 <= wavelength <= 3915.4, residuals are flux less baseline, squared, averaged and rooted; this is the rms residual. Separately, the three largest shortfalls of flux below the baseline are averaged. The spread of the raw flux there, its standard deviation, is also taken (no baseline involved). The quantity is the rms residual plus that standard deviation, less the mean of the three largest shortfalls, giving 10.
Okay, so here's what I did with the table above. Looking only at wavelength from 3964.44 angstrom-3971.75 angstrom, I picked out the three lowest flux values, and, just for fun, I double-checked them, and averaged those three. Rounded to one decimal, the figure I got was 19.5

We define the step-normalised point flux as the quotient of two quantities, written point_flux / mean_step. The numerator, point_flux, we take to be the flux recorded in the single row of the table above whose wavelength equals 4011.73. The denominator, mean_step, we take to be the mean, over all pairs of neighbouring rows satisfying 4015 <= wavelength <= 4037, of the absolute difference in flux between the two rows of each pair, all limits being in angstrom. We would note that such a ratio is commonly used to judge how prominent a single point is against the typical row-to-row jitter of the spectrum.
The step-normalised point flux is 34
